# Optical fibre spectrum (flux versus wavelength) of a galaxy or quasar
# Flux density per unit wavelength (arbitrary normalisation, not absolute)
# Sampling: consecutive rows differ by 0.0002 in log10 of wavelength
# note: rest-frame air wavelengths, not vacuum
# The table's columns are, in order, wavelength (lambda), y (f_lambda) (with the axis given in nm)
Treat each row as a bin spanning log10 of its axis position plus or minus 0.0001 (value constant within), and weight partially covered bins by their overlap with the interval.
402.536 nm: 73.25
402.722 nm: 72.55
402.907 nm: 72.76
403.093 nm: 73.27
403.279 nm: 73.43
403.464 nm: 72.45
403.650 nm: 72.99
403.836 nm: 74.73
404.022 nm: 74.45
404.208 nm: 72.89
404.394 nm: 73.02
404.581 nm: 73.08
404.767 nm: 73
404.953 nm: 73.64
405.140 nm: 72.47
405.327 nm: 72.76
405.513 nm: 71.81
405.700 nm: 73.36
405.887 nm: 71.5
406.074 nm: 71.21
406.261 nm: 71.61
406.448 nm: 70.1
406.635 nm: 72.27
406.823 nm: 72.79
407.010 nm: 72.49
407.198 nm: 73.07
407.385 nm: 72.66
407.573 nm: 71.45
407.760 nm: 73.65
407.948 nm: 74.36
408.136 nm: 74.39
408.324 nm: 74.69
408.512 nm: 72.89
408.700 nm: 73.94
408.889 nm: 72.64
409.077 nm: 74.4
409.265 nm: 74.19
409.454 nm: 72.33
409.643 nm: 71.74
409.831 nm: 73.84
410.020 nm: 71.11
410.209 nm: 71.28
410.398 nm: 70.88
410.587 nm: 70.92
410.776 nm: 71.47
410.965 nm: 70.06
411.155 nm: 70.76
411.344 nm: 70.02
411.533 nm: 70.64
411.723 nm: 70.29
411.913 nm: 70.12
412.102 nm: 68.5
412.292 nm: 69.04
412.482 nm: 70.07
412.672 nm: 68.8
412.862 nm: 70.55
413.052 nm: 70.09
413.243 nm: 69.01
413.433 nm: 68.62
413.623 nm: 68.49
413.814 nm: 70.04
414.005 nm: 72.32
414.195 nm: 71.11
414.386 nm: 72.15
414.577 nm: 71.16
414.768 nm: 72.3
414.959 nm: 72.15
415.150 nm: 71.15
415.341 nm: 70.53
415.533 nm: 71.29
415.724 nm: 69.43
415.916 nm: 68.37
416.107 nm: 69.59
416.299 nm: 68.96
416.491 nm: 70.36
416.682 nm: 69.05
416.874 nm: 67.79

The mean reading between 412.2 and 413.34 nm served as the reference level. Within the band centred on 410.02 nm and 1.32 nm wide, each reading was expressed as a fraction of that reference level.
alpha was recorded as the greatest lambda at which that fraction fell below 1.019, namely 410.398 nm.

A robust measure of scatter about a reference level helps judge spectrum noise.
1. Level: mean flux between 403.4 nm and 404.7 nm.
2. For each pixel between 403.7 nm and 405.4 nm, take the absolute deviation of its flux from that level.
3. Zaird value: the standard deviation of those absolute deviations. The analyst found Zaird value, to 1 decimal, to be 0.4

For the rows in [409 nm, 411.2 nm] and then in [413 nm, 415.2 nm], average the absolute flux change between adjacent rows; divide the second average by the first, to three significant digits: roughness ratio 1.02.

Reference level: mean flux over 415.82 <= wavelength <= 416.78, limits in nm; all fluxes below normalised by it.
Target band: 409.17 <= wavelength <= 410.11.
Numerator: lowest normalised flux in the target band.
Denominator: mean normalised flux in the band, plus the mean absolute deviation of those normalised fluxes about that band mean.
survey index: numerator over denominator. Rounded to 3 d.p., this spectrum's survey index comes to 0.964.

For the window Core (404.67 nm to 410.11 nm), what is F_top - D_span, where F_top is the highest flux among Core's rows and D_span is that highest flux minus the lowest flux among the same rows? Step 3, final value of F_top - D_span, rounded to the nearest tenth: 70.1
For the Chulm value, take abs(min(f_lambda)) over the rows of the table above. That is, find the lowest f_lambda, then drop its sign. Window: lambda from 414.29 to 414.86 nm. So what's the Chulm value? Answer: 71.2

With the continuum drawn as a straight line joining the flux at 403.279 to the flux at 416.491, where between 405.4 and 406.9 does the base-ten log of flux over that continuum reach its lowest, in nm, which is 406.448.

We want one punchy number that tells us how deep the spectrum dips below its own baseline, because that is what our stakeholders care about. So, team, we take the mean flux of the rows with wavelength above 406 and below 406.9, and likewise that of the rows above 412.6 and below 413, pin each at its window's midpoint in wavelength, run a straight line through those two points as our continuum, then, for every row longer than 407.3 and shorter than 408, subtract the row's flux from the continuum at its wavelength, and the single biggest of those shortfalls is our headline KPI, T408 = -0.20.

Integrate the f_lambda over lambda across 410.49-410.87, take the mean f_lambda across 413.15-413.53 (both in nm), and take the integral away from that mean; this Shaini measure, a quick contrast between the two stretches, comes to 41.9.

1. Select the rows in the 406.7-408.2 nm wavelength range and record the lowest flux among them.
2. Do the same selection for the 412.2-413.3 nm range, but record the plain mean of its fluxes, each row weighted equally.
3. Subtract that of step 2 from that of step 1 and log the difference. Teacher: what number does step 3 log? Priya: 1.9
